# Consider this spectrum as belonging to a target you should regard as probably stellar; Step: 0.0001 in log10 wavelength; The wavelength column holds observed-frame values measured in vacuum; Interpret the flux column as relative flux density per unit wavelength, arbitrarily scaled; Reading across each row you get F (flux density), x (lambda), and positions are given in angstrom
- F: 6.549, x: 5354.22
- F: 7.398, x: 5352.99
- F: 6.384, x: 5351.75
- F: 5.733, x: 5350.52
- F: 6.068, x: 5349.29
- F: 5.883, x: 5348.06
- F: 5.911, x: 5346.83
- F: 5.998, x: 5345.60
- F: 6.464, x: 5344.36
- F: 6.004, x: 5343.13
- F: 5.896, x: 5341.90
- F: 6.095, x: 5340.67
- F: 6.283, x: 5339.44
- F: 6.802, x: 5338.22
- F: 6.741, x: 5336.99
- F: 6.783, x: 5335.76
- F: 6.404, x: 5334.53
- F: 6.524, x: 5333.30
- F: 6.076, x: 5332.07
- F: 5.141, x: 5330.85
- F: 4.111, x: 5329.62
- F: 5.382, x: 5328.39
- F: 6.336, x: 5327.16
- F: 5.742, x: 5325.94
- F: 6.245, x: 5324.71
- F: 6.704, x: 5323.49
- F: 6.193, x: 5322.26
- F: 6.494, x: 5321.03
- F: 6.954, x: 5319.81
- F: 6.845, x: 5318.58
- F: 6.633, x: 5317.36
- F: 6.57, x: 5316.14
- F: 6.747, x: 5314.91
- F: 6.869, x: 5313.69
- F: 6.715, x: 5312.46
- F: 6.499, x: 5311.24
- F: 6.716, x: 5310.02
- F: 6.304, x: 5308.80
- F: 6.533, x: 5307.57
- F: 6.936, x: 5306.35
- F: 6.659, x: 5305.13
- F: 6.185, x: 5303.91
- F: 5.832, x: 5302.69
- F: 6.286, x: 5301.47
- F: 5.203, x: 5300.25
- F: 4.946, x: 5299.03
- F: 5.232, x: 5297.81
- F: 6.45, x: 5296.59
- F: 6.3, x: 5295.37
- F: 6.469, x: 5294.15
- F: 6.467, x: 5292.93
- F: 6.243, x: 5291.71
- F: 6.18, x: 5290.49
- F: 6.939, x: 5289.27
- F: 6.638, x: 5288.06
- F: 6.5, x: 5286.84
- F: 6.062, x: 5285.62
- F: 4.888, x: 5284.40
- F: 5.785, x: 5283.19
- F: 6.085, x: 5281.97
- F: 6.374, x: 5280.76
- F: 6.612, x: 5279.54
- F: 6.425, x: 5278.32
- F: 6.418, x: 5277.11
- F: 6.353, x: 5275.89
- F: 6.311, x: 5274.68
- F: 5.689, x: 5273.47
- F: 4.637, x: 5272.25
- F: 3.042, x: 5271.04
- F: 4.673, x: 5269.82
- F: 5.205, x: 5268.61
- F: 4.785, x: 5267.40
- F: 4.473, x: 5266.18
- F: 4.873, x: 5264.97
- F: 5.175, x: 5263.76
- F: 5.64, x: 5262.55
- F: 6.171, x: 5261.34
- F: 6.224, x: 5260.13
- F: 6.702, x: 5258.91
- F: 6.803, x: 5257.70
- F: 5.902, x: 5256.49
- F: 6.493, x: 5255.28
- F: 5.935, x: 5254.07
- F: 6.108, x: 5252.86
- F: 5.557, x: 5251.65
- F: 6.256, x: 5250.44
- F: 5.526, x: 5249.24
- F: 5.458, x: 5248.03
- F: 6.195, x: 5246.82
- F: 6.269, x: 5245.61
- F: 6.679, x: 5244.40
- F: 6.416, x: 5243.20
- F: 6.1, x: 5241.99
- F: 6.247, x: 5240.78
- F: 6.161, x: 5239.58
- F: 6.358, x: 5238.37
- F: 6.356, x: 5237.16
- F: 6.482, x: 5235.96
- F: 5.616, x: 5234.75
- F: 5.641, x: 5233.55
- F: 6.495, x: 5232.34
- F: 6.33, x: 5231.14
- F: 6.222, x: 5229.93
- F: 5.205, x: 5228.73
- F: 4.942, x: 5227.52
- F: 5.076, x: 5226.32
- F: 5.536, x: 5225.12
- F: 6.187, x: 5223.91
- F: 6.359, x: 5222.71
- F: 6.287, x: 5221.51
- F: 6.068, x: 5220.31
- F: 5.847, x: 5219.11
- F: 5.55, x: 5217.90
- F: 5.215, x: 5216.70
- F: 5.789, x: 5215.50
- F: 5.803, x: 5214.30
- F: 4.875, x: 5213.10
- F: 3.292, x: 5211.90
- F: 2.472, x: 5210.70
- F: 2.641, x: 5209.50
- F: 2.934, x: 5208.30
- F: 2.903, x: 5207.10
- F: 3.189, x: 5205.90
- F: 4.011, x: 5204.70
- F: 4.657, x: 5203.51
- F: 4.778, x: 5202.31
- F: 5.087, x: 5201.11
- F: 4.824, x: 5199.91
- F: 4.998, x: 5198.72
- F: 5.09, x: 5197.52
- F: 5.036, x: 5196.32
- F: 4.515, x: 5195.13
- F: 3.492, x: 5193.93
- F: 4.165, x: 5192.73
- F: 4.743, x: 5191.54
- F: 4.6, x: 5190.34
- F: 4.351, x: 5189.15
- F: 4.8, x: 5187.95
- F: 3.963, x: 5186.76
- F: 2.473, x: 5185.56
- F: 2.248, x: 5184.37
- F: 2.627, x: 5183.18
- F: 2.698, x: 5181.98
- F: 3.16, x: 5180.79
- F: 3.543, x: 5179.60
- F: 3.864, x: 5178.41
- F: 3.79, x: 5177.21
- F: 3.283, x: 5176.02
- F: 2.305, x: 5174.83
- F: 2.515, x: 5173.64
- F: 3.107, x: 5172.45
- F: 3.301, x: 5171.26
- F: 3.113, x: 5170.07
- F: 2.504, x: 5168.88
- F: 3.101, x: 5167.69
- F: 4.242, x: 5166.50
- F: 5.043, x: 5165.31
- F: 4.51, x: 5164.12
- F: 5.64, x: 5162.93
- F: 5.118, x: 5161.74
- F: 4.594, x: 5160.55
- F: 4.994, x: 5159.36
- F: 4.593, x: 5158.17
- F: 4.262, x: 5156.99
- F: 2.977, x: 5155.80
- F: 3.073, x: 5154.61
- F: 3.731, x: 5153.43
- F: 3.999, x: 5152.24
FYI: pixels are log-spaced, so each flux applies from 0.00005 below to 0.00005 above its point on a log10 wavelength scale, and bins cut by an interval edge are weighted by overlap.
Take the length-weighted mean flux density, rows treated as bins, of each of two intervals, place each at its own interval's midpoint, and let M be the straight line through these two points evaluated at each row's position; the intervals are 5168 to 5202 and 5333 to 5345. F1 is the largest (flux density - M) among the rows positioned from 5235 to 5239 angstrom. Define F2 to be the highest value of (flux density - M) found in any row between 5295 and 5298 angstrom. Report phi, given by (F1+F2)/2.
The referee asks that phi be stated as 1.3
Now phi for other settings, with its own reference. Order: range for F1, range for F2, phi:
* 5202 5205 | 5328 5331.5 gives 0.0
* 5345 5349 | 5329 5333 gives -0.4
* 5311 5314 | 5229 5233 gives 1.4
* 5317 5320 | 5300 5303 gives 0.7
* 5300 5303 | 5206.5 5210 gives -0.3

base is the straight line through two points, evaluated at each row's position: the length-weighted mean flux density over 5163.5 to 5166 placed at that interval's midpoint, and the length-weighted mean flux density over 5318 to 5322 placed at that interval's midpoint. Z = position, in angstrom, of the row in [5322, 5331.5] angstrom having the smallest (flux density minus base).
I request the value 5329.62 angstrom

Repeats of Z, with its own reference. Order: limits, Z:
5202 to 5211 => 5210.70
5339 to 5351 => 5350.52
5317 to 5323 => 5322.26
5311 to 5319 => 5311.24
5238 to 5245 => 5241.99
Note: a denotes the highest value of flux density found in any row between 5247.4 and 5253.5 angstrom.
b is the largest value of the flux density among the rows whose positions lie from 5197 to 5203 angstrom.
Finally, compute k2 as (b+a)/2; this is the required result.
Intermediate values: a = 6.256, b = 5.09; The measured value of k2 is 5.7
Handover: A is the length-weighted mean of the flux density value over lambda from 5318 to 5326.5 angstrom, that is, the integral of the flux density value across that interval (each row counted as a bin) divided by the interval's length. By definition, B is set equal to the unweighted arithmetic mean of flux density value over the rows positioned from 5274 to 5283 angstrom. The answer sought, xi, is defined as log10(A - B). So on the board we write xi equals -1.08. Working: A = 6.5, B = 6.4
